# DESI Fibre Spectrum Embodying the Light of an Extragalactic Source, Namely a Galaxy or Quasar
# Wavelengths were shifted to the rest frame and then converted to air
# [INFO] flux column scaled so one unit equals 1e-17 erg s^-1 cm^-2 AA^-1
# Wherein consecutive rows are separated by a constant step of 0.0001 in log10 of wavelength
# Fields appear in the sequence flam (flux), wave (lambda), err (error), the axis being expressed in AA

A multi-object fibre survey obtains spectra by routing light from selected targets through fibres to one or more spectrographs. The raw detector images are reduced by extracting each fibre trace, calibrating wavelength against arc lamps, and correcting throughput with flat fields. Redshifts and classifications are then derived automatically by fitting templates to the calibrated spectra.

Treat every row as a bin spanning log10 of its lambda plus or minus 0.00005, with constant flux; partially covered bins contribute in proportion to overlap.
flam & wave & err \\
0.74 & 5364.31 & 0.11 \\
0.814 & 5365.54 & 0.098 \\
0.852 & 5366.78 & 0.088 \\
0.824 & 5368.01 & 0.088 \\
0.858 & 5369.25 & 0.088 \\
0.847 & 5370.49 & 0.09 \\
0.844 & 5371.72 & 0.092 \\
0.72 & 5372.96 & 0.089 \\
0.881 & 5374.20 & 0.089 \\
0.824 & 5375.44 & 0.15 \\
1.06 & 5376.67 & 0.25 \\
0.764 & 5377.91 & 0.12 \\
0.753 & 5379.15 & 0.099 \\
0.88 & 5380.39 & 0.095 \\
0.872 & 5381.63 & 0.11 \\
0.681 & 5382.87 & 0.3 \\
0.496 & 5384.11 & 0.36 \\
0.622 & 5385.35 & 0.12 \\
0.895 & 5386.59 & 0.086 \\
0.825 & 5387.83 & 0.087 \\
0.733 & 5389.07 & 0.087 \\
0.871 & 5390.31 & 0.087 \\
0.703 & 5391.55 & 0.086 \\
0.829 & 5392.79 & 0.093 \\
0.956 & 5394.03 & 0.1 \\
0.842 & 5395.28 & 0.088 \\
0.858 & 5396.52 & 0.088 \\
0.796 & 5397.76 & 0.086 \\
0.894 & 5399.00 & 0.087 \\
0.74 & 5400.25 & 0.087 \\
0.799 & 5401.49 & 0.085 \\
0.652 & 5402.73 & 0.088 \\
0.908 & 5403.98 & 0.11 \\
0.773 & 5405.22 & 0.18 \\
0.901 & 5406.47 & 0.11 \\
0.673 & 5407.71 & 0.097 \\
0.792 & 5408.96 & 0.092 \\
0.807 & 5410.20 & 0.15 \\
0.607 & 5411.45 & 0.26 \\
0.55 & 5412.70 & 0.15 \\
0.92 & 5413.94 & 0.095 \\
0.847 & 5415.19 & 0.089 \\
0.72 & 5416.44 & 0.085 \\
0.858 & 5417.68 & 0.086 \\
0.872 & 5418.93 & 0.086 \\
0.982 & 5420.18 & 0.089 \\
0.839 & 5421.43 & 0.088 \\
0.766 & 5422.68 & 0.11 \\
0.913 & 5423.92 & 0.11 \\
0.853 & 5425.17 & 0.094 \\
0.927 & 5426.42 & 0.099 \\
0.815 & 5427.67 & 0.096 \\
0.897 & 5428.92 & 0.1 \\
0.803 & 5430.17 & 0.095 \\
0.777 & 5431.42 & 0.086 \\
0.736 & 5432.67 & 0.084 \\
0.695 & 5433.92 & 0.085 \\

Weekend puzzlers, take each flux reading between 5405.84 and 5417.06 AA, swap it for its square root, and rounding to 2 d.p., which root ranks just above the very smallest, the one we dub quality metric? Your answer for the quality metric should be 0.78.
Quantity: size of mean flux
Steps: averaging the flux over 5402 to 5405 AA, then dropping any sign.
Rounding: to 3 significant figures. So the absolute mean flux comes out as 0.780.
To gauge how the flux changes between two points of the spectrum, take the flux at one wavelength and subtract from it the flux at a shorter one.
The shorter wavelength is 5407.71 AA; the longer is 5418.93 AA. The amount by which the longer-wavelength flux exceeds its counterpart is 0.20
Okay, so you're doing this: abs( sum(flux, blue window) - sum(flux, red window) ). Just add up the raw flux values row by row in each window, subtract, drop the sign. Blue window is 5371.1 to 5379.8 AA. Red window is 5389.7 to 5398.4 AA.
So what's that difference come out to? 0.0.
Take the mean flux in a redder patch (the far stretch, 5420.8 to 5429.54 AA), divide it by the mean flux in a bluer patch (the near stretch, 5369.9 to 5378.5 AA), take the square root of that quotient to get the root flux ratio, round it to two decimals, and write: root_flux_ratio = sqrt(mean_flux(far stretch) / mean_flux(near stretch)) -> 1.01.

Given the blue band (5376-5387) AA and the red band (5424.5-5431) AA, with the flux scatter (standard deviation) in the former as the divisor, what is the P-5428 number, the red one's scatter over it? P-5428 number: 0.3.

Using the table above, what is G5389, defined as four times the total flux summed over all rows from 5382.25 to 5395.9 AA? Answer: 34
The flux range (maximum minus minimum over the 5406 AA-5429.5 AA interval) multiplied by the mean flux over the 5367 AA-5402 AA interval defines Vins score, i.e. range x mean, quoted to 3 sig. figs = 0.350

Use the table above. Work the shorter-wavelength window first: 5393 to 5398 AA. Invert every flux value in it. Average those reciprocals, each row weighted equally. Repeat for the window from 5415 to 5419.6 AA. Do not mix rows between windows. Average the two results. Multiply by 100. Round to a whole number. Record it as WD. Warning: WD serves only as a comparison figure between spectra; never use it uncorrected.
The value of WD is 119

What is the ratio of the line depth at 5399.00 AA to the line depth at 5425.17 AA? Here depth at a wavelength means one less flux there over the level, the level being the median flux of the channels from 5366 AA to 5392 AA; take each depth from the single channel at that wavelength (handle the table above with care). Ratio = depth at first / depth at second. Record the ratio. 2.5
